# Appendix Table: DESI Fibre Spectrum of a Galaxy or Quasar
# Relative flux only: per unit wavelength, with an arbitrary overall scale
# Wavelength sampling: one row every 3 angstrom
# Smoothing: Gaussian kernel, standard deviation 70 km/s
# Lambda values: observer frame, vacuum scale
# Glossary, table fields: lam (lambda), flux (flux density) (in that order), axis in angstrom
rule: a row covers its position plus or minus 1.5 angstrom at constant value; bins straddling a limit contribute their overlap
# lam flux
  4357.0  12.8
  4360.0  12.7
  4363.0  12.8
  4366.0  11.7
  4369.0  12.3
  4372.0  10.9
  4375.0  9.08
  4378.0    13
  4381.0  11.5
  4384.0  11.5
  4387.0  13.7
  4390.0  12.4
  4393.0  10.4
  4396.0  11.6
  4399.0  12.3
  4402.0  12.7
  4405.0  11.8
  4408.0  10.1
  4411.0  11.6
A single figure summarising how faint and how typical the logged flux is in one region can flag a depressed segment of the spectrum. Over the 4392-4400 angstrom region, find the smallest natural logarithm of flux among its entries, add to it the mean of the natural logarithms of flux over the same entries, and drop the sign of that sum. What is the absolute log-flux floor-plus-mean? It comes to 4.78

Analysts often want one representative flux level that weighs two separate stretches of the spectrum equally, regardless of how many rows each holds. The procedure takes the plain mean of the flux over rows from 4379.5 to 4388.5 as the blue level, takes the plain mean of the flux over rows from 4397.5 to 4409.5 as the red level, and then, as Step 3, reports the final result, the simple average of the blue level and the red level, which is 12.0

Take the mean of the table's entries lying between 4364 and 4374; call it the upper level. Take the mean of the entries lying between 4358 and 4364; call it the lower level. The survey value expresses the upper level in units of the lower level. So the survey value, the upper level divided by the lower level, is 0.91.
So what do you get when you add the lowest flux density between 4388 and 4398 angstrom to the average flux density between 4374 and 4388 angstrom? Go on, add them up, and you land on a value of 22.2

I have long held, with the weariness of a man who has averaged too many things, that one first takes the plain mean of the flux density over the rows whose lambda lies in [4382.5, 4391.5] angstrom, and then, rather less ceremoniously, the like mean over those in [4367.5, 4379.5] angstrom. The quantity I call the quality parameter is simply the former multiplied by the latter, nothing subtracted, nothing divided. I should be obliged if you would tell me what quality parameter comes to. 142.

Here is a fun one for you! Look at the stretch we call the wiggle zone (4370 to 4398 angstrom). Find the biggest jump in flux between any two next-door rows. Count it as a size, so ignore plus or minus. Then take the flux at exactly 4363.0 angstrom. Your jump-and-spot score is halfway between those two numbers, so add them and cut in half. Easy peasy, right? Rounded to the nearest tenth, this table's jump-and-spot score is 8.4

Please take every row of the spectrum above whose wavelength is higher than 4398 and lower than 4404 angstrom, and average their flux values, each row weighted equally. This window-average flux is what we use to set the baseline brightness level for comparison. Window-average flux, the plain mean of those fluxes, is 12.5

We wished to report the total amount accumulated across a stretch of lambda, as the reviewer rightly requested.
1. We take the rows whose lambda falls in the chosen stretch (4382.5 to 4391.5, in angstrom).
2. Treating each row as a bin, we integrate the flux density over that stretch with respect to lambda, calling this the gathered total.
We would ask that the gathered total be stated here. 113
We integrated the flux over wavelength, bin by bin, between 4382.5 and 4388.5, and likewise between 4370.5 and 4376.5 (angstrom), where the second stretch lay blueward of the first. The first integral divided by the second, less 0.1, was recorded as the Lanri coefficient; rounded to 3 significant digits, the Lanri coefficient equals 1.16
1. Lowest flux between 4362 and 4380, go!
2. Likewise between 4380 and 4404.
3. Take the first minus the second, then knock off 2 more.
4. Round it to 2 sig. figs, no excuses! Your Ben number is -3.3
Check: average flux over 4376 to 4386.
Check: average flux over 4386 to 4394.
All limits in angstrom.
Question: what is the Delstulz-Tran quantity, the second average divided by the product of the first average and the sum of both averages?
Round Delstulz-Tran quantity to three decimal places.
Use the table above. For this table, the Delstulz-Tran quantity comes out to 0.042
